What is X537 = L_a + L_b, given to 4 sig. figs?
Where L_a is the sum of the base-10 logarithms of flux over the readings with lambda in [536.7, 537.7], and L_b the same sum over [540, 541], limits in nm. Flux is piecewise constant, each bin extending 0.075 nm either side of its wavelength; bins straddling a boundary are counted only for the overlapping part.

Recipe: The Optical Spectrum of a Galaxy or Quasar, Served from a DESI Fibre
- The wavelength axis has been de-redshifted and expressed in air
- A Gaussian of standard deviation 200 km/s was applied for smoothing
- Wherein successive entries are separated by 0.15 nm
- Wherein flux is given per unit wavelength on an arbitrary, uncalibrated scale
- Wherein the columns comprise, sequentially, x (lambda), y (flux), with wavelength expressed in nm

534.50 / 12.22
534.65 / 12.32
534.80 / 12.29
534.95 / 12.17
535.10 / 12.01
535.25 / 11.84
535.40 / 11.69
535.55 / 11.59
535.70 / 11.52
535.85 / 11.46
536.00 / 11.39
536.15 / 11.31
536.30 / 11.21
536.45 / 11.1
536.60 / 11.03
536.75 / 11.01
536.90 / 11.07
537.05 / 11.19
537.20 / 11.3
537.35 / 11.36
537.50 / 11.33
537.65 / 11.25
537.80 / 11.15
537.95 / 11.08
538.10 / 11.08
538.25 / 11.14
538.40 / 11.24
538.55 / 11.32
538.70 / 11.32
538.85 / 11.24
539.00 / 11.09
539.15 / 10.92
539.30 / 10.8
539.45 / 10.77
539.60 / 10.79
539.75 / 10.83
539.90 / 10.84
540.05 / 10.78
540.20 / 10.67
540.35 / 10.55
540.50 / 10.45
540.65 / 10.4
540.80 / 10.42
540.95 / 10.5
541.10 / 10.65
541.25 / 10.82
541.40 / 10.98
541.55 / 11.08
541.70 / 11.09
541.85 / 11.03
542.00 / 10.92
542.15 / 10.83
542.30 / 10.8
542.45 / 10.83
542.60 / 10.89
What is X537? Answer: 14.51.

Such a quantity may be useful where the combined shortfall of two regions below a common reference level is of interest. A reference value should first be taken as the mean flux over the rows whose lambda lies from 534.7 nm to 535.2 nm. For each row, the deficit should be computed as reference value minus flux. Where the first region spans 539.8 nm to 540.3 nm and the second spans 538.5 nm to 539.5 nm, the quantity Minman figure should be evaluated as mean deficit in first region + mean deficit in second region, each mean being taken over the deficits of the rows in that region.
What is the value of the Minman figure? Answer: 2.48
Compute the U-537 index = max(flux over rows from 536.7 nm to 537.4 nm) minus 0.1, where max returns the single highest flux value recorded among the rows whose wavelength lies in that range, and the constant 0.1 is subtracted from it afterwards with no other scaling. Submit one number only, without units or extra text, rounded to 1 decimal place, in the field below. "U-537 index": 11.3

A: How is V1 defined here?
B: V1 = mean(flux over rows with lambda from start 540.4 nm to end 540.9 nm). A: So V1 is 10.4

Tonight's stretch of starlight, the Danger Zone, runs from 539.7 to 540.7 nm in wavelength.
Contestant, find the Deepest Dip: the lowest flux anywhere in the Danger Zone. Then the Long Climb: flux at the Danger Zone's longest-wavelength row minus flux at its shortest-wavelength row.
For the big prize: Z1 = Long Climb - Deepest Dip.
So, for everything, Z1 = -10.8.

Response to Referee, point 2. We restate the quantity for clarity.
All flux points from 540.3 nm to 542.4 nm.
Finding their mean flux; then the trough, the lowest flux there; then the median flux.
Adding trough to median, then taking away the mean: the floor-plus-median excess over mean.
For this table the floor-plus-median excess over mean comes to 10.5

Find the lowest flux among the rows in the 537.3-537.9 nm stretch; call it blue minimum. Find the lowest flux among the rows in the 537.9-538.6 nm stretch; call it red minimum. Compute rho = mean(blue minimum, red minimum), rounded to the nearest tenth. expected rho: 11.1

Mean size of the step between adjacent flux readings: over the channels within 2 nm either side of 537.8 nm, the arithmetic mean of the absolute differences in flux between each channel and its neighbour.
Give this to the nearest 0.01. 0.07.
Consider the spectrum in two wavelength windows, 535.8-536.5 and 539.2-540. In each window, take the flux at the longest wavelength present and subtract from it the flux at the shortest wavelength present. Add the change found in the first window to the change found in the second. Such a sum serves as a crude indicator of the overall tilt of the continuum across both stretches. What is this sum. -0.32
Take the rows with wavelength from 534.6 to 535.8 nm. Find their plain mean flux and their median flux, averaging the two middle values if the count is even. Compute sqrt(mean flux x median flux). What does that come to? 11.9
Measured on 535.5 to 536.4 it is 11.4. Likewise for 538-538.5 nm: 11.1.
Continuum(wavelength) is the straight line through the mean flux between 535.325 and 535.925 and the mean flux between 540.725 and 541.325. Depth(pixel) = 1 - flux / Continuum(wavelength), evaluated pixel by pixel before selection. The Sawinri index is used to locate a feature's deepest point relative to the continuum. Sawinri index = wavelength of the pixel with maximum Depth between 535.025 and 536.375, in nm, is 536.30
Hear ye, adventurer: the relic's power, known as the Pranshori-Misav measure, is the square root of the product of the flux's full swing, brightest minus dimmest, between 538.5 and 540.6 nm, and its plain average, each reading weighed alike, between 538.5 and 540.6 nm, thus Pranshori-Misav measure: 3.1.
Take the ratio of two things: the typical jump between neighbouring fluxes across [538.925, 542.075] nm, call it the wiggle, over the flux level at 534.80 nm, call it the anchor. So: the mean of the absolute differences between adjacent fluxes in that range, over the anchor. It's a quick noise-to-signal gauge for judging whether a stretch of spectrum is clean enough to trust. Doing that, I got 0.0069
